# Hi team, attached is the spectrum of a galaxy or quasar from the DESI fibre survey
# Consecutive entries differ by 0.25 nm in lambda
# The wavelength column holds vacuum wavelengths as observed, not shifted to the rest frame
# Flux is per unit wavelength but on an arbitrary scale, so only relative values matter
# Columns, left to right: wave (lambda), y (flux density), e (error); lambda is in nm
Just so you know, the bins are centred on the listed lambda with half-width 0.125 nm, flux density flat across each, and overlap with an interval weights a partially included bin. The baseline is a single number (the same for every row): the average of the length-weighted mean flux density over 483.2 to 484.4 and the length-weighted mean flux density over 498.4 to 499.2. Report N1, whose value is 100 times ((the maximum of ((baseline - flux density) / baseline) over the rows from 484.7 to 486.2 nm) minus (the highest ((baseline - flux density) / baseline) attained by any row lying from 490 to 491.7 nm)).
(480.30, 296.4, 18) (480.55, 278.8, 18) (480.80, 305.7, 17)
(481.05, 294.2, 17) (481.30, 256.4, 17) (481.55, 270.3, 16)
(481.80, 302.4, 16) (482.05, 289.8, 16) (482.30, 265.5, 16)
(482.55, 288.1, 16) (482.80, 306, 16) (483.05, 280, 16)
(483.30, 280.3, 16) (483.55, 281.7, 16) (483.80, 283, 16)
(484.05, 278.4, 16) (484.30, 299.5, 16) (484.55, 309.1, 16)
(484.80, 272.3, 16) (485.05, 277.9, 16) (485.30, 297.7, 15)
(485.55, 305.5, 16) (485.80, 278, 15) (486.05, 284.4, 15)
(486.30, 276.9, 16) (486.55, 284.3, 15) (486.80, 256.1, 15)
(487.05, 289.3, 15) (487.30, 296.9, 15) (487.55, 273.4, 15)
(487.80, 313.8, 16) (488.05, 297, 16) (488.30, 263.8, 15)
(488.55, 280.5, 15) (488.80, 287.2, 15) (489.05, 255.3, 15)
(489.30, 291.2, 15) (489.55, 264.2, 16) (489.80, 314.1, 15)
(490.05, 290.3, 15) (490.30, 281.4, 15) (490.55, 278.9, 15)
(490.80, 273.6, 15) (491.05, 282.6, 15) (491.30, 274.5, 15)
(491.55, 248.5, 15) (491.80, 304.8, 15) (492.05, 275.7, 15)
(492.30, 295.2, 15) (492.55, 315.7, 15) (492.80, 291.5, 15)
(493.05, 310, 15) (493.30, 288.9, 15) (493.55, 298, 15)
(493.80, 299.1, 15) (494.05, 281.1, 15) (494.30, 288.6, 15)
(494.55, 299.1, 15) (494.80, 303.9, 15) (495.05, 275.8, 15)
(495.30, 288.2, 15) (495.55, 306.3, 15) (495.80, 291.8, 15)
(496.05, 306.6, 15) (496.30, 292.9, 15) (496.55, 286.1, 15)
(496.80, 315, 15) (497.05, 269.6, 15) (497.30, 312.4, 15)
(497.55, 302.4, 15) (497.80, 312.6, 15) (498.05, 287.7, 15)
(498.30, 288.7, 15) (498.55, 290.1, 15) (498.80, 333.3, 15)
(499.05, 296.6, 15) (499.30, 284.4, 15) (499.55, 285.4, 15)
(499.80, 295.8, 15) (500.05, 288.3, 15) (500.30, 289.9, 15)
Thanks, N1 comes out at -8.1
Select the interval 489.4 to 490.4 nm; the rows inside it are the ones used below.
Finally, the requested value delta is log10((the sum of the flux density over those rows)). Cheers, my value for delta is 3.06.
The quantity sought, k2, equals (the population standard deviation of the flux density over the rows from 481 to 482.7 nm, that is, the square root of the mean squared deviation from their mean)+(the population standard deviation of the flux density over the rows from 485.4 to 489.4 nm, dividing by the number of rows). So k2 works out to 31.5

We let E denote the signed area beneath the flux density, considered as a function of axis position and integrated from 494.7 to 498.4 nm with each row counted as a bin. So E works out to 1095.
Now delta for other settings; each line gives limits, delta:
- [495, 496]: 3.07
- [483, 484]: 3.05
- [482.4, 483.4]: 3.06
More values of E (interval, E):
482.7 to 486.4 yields 1063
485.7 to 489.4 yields 1043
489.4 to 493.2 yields 1090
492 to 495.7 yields 1091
